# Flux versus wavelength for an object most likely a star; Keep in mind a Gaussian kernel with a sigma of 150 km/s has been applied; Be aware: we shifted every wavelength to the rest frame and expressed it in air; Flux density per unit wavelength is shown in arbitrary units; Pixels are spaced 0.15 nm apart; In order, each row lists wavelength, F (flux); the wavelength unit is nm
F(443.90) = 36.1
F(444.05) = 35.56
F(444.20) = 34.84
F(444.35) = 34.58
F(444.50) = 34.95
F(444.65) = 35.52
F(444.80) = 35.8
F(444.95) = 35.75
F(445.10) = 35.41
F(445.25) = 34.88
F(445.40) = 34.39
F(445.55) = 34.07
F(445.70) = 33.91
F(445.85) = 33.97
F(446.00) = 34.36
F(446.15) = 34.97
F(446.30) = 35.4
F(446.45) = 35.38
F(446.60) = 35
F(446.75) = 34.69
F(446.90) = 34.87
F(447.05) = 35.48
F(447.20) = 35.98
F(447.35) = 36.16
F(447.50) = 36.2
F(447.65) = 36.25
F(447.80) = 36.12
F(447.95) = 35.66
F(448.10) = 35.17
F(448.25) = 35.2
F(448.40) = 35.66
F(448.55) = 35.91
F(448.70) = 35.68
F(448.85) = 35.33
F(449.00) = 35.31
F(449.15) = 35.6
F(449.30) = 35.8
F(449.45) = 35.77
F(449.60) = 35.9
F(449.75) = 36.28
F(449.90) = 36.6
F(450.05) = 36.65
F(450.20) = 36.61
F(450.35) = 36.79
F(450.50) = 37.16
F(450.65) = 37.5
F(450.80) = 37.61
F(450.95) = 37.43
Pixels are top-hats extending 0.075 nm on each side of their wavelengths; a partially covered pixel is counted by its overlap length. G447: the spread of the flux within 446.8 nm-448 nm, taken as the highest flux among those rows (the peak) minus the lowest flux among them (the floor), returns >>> 1.4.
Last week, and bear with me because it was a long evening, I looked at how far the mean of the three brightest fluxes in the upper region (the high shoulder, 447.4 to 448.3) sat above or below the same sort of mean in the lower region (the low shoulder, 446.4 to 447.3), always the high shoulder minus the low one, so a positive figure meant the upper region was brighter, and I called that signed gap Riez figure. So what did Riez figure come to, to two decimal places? 0.58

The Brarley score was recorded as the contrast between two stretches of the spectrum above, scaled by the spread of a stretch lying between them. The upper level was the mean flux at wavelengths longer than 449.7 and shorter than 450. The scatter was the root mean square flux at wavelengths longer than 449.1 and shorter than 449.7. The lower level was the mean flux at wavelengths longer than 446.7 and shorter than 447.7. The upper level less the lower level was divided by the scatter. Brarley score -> 0.022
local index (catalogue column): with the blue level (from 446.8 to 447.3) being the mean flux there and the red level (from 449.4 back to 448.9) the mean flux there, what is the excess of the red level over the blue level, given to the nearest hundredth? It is 0.13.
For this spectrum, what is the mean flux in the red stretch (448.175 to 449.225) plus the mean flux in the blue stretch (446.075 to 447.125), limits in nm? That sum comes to 70.6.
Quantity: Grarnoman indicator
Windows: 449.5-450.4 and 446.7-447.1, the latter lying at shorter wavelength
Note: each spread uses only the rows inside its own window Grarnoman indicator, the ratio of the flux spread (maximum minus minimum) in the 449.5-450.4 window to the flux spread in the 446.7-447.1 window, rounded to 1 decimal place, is 1.1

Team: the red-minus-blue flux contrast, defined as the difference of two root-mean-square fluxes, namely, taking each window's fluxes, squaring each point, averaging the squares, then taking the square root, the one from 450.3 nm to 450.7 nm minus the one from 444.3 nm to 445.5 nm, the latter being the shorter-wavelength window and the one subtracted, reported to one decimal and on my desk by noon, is 2.0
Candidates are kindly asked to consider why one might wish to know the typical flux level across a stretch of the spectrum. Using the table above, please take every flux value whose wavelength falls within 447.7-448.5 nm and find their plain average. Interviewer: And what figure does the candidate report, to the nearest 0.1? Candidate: 35.6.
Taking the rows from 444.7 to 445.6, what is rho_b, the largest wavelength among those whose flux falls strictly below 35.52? 445.55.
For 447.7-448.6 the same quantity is 448.25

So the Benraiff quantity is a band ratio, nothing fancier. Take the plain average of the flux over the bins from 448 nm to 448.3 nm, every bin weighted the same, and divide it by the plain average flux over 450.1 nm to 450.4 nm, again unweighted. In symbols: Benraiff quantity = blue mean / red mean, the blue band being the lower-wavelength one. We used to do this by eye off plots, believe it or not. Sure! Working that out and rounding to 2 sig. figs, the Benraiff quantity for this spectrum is 0.96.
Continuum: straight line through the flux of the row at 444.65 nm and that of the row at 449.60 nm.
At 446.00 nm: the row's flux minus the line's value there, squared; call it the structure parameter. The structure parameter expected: 1.60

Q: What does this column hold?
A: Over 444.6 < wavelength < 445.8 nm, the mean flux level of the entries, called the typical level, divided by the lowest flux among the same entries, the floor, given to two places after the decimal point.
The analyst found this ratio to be 1.03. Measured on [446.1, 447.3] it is 1.02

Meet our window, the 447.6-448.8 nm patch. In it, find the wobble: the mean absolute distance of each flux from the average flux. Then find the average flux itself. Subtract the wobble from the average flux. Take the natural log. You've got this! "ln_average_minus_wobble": 3.567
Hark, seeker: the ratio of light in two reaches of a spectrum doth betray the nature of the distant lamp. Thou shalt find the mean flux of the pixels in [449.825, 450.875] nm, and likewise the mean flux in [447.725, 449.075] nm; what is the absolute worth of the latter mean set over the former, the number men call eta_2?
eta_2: 0.961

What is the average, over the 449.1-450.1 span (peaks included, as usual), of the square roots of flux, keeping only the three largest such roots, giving 6.04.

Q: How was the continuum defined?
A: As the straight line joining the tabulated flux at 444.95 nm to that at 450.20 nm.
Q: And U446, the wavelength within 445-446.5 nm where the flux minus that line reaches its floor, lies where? 445.70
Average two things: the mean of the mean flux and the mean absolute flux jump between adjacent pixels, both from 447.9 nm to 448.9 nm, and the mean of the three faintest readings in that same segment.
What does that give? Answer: 26.6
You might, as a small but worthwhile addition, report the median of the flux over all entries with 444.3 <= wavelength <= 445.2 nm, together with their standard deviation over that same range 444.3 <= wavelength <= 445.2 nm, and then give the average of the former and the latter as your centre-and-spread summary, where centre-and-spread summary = 18.0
